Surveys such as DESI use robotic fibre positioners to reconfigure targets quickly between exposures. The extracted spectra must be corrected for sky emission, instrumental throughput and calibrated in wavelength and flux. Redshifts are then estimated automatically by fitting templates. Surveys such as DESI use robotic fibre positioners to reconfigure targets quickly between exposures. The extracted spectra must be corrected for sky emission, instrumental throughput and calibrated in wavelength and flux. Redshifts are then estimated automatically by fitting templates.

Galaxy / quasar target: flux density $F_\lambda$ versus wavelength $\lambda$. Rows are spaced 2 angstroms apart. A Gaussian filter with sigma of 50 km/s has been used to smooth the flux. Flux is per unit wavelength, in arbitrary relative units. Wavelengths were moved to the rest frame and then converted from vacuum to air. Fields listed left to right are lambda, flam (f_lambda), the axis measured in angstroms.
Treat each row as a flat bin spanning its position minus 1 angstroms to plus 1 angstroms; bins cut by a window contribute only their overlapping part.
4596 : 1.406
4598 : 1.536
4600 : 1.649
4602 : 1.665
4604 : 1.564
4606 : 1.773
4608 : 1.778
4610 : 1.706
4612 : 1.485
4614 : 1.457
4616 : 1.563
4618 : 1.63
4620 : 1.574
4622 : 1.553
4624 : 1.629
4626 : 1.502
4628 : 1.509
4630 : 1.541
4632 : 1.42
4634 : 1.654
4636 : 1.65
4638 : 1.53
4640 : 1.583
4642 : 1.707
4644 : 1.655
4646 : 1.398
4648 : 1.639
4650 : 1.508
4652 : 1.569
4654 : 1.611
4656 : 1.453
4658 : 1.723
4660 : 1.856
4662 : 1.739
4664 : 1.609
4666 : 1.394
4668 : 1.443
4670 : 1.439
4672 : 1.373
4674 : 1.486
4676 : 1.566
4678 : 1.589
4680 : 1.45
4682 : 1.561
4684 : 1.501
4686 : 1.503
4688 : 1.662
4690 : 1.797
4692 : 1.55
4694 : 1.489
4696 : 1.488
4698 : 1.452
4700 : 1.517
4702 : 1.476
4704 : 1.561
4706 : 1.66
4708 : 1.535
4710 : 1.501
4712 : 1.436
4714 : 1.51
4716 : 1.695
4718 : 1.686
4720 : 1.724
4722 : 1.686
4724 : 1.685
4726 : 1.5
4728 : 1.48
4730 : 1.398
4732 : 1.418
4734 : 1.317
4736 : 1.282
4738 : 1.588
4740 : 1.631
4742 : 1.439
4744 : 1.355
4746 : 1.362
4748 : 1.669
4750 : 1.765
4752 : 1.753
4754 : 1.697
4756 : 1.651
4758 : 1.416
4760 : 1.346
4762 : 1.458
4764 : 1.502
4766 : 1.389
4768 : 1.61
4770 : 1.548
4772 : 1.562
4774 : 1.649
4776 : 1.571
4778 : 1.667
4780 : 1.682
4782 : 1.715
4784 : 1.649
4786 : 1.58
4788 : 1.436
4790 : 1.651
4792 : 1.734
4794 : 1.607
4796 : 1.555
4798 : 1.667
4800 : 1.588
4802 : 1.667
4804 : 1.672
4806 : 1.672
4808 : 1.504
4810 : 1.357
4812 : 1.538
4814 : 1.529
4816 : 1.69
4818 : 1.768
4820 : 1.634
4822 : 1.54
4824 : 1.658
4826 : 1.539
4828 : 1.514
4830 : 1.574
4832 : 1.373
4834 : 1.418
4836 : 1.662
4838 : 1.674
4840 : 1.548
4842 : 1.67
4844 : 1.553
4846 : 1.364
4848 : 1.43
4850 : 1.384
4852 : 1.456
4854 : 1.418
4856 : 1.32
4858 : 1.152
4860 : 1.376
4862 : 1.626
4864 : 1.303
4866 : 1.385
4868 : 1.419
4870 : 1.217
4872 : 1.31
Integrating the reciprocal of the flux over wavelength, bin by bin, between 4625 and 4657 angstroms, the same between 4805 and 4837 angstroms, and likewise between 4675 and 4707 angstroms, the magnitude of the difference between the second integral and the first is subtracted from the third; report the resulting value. 20.7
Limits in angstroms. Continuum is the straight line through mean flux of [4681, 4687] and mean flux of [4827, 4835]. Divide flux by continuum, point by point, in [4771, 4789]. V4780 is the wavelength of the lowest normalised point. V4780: 4788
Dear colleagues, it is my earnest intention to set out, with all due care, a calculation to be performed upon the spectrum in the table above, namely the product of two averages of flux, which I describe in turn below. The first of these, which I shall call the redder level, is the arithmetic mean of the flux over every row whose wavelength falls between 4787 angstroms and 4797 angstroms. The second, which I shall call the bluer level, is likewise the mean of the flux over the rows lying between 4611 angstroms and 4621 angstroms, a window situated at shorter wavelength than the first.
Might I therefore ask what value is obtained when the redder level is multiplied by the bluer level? 2.46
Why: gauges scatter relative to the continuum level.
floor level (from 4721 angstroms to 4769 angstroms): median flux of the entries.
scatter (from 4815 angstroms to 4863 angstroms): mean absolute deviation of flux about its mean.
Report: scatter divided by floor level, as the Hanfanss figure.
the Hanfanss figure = 0.0812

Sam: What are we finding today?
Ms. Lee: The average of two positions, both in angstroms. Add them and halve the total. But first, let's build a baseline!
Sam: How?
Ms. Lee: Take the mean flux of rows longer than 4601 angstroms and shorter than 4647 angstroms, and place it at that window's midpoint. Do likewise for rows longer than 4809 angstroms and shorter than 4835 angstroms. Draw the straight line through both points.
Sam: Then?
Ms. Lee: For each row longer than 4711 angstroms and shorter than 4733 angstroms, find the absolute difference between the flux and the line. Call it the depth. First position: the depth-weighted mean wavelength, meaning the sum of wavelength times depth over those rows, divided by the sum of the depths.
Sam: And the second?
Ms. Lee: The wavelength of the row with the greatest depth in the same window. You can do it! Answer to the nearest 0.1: 4726.2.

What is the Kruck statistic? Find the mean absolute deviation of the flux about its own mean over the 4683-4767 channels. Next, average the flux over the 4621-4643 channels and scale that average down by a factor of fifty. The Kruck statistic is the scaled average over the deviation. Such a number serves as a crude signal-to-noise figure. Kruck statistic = 0.282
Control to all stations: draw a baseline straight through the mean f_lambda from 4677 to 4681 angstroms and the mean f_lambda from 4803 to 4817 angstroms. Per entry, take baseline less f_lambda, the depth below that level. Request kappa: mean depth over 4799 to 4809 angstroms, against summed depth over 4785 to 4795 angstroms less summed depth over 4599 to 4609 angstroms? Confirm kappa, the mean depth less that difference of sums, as -0.8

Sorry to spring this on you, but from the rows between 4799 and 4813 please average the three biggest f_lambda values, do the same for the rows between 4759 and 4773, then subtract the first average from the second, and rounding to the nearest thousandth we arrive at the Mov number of -0.097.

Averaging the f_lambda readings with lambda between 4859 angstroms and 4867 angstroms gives 1.42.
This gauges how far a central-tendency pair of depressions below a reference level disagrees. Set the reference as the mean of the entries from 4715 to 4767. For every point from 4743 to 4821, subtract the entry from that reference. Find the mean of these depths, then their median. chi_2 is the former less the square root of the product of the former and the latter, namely -0.11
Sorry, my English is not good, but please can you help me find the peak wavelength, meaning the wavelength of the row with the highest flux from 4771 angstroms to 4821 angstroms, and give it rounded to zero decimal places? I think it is 4818 angstroms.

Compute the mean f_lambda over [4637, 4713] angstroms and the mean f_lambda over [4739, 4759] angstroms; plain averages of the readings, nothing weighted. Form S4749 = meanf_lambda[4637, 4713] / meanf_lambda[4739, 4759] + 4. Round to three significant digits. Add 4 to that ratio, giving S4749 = 4.99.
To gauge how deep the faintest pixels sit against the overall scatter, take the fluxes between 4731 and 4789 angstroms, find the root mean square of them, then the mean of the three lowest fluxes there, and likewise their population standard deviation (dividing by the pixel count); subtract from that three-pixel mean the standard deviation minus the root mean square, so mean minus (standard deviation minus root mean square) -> 2.72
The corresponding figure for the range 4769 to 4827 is 2.95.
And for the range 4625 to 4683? 2.83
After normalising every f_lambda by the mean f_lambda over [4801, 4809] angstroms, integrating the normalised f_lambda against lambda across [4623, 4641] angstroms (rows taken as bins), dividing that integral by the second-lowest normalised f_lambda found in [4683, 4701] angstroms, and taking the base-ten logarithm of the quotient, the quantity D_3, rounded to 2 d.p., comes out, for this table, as 1.28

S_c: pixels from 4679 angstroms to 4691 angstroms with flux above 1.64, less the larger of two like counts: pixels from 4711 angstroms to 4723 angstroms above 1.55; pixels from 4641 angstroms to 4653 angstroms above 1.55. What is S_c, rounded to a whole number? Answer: -2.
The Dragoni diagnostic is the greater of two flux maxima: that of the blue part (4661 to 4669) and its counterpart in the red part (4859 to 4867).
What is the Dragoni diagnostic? 1.74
